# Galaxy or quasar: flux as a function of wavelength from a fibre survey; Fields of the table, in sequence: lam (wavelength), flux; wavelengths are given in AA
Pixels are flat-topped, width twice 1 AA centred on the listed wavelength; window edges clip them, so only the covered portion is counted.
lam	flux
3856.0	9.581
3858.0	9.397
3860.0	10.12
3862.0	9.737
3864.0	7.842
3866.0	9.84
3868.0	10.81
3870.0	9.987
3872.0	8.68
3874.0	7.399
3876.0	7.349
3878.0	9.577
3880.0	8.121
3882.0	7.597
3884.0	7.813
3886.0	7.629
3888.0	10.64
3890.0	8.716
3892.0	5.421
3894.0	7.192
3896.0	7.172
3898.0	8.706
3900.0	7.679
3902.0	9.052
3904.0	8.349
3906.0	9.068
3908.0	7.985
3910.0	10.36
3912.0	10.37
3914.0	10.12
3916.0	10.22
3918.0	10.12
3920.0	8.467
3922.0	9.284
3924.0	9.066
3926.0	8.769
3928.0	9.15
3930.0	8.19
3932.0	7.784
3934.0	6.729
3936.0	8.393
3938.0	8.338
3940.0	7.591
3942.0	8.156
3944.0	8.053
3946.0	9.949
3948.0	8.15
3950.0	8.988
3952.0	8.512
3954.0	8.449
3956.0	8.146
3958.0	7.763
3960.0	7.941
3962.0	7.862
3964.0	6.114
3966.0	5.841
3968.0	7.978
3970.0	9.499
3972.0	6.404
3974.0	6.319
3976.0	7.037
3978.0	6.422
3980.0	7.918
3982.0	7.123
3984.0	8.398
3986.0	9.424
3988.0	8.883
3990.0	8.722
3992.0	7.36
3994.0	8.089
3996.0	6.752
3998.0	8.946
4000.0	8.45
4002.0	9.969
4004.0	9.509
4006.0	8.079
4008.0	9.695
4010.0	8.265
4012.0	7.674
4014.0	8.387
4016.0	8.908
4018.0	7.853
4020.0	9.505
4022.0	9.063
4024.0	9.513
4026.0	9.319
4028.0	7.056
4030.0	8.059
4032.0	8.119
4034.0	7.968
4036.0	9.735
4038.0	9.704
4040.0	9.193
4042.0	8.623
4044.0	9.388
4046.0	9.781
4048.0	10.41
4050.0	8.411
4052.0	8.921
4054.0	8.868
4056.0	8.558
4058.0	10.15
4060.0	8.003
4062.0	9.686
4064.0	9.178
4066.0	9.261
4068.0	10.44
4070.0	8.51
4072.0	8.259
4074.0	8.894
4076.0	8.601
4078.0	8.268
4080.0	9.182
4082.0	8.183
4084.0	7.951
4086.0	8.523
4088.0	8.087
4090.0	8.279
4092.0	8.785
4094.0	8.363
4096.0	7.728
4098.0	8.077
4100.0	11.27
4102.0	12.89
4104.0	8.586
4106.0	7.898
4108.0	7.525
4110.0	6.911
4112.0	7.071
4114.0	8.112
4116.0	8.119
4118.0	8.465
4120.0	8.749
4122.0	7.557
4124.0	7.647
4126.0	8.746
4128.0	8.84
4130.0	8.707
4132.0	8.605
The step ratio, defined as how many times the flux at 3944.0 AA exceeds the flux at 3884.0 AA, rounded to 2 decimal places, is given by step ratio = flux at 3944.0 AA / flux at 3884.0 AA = 1.03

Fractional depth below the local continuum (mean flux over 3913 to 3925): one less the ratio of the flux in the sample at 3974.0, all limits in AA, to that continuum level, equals 0.34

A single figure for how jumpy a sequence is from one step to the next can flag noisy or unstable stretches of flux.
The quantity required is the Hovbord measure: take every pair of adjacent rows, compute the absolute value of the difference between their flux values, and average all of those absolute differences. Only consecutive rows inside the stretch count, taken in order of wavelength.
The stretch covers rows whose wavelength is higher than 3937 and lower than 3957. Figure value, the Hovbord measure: 0.75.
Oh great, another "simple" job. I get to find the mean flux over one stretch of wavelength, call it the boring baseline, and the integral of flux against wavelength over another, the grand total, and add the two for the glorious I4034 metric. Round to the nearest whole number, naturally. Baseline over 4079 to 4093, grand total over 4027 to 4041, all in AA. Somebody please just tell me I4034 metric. 128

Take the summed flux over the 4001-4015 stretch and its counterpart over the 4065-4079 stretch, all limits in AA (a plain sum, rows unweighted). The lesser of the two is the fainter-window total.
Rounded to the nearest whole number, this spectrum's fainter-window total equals 62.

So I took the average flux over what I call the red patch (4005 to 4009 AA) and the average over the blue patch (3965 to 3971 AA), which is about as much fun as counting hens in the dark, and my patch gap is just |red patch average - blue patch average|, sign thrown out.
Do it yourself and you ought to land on 1.11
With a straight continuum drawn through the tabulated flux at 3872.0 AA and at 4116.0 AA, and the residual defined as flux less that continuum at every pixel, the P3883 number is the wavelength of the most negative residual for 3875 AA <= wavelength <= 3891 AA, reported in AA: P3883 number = 3876.0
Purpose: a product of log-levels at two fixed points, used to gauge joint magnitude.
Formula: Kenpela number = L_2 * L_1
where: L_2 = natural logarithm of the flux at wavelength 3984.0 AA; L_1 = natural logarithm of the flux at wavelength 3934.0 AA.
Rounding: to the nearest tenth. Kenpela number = 4.1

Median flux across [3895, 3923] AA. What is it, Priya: 9.1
